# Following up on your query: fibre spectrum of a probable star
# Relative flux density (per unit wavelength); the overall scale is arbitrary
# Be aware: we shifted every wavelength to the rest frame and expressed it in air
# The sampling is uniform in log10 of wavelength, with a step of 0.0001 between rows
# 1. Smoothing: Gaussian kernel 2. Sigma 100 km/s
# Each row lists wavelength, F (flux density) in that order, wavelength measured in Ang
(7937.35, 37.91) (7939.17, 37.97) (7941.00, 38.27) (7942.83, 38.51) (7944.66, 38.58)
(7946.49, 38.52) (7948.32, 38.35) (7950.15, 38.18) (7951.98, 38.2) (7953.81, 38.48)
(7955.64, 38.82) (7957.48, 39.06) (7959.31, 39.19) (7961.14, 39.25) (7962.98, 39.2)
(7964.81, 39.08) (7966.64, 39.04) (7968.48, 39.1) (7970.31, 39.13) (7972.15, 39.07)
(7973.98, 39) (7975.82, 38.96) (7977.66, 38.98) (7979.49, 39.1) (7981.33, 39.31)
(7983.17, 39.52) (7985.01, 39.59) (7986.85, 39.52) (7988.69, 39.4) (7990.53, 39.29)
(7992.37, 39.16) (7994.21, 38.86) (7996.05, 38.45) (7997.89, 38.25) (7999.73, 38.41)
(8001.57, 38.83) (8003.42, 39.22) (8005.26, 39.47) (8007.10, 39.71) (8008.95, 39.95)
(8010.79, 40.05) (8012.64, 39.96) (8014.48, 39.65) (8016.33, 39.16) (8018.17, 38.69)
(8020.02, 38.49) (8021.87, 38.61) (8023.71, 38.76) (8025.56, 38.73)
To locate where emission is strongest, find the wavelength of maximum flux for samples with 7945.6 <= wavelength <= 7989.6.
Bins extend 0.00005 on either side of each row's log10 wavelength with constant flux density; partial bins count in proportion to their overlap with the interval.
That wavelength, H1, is 7985.01 Ang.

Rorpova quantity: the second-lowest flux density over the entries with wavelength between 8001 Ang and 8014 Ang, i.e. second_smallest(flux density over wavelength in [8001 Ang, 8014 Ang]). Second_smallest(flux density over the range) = 39.22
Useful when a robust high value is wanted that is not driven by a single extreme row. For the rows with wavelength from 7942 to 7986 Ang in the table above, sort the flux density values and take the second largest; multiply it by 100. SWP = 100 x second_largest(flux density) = 3952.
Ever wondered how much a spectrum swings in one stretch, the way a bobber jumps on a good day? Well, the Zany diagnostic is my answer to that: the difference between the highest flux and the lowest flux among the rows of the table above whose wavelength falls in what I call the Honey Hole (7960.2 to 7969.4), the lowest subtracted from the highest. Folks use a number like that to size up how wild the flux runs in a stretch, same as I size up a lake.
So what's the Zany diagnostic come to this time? 0.21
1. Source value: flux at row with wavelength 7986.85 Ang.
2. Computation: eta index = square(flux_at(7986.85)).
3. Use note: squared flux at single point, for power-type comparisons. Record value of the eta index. 1562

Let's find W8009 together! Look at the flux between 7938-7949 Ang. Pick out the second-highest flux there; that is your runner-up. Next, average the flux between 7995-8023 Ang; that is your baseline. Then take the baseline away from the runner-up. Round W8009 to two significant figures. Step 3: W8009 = -0.61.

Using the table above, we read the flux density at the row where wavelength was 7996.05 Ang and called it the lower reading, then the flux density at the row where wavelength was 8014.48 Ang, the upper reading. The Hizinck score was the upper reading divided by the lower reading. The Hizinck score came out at 1.03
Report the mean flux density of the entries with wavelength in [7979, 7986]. 39.4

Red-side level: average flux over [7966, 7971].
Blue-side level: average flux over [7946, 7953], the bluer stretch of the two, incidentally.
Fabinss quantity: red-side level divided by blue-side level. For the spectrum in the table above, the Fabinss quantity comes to 1.020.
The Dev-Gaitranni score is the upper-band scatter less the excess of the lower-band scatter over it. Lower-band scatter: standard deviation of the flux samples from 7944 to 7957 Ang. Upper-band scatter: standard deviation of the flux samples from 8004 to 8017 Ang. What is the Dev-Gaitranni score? 0.4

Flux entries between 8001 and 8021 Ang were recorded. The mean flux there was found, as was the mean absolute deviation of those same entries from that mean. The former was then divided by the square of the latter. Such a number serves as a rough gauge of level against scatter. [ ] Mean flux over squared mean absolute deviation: 189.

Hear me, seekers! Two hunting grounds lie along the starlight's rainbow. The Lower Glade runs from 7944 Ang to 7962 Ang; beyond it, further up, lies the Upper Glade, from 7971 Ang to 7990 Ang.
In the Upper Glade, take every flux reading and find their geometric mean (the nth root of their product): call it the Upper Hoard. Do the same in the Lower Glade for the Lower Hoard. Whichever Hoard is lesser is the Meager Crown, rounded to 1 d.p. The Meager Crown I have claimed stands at 38.7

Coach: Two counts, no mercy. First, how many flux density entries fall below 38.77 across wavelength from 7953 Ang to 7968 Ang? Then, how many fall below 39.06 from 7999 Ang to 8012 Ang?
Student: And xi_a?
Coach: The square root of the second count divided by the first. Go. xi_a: 1.4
